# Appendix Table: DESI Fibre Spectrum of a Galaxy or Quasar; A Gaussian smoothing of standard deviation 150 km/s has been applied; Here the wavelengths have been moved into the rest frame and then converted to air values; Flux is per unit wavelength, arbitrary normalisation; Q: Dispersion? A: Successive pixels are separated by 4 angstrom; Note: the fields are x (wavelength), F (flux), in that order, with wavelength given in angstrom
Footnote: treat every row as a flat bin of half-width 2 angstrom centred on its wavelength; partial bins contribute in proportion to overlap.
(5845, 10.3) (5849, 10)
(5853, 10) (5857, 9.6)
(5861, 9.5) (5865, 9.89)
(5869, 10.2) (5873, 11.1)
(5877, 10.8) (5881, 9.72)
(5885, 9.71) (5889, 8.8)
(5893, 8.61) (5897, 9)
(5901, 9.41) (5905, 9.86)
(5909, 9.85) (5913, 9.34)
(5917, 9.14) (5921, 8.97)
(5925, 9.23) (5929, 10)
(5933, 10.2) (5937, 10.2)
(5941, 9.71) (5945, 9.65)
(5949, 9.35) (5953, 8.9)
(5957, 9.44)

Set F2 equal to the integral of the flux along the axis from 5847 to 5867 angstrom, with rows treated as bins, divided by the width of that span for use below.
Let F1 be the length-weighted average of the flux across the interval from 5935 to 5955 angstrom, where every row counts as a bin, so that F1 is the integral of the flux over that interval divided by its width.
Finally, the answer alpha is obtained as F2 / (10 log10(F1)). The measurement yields 1.00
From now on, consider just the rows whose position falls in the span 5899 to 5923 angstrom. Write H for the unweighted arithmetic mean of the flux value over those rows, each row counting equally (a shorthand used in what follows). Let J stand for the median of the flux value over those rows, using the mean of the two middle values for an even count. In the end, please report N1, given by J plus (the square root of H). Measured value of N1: 12.4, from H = 9.4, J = 9.4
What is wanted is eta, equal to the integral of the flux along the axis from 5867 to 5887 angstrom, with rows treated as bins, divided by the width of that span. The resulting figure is 10.3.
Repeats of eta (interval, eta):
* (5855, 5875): 10.1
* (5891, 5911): 9.3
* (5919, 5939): 9.7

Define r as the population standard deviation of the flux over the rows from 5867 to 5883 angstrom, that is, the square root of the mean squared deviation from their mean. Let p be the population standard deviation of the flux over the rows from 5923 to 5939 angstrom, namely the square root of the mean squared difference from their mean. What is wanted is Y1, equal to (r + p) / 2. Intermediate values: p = 0.40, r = 0.53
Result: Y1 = 0.467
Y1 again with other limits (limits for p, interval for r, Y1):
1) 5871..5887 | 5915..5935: 0.561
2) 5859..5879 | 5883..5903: 0.493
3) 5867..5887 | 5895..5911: 0.459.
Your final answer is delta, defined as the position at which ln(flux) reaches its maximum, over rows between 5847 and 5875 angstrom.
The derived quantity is 5873 angstrom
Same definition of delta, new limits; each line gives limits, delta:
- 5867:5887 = 5873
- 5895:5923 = 5905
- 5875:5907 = 5877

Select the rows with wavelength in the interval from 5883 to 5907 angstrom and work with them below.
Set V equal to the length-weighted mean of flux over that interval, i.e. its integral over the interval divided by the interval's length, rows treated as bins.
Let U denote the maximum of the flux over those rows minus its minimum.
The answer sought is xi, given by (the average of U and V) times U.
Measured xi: 6.6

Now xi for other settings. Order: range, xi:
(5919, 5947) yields 6.7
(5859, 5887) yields 9.4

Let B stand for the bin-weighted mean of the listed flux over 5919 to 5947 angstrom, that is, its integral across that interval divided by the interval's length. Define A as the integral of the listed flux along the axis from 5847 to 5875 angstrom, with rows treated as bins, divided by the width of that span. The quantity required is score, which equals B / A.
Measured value 0.97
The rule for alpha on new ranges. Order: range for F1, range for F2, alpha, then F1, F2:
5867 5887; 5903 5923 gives 0.93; 10.3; 9.43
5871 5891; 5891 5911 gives 0.93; 10.0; 9.35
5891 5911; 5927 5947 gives 1.03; 9.3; 9.95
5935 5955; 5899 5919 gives 0.97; 9.6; 9.52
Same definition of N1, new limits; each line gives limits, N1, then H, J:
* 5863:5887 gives 13.2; 10.2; 10.0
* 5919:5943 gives 13.0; 9.7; 9.9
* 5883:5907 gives 12.2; 9.2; 9.2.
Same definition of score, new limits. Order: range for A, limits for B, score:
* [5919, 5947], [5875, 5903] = 0.97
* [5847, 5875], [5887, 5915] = 0.92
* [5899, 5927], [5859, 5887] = 1.08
